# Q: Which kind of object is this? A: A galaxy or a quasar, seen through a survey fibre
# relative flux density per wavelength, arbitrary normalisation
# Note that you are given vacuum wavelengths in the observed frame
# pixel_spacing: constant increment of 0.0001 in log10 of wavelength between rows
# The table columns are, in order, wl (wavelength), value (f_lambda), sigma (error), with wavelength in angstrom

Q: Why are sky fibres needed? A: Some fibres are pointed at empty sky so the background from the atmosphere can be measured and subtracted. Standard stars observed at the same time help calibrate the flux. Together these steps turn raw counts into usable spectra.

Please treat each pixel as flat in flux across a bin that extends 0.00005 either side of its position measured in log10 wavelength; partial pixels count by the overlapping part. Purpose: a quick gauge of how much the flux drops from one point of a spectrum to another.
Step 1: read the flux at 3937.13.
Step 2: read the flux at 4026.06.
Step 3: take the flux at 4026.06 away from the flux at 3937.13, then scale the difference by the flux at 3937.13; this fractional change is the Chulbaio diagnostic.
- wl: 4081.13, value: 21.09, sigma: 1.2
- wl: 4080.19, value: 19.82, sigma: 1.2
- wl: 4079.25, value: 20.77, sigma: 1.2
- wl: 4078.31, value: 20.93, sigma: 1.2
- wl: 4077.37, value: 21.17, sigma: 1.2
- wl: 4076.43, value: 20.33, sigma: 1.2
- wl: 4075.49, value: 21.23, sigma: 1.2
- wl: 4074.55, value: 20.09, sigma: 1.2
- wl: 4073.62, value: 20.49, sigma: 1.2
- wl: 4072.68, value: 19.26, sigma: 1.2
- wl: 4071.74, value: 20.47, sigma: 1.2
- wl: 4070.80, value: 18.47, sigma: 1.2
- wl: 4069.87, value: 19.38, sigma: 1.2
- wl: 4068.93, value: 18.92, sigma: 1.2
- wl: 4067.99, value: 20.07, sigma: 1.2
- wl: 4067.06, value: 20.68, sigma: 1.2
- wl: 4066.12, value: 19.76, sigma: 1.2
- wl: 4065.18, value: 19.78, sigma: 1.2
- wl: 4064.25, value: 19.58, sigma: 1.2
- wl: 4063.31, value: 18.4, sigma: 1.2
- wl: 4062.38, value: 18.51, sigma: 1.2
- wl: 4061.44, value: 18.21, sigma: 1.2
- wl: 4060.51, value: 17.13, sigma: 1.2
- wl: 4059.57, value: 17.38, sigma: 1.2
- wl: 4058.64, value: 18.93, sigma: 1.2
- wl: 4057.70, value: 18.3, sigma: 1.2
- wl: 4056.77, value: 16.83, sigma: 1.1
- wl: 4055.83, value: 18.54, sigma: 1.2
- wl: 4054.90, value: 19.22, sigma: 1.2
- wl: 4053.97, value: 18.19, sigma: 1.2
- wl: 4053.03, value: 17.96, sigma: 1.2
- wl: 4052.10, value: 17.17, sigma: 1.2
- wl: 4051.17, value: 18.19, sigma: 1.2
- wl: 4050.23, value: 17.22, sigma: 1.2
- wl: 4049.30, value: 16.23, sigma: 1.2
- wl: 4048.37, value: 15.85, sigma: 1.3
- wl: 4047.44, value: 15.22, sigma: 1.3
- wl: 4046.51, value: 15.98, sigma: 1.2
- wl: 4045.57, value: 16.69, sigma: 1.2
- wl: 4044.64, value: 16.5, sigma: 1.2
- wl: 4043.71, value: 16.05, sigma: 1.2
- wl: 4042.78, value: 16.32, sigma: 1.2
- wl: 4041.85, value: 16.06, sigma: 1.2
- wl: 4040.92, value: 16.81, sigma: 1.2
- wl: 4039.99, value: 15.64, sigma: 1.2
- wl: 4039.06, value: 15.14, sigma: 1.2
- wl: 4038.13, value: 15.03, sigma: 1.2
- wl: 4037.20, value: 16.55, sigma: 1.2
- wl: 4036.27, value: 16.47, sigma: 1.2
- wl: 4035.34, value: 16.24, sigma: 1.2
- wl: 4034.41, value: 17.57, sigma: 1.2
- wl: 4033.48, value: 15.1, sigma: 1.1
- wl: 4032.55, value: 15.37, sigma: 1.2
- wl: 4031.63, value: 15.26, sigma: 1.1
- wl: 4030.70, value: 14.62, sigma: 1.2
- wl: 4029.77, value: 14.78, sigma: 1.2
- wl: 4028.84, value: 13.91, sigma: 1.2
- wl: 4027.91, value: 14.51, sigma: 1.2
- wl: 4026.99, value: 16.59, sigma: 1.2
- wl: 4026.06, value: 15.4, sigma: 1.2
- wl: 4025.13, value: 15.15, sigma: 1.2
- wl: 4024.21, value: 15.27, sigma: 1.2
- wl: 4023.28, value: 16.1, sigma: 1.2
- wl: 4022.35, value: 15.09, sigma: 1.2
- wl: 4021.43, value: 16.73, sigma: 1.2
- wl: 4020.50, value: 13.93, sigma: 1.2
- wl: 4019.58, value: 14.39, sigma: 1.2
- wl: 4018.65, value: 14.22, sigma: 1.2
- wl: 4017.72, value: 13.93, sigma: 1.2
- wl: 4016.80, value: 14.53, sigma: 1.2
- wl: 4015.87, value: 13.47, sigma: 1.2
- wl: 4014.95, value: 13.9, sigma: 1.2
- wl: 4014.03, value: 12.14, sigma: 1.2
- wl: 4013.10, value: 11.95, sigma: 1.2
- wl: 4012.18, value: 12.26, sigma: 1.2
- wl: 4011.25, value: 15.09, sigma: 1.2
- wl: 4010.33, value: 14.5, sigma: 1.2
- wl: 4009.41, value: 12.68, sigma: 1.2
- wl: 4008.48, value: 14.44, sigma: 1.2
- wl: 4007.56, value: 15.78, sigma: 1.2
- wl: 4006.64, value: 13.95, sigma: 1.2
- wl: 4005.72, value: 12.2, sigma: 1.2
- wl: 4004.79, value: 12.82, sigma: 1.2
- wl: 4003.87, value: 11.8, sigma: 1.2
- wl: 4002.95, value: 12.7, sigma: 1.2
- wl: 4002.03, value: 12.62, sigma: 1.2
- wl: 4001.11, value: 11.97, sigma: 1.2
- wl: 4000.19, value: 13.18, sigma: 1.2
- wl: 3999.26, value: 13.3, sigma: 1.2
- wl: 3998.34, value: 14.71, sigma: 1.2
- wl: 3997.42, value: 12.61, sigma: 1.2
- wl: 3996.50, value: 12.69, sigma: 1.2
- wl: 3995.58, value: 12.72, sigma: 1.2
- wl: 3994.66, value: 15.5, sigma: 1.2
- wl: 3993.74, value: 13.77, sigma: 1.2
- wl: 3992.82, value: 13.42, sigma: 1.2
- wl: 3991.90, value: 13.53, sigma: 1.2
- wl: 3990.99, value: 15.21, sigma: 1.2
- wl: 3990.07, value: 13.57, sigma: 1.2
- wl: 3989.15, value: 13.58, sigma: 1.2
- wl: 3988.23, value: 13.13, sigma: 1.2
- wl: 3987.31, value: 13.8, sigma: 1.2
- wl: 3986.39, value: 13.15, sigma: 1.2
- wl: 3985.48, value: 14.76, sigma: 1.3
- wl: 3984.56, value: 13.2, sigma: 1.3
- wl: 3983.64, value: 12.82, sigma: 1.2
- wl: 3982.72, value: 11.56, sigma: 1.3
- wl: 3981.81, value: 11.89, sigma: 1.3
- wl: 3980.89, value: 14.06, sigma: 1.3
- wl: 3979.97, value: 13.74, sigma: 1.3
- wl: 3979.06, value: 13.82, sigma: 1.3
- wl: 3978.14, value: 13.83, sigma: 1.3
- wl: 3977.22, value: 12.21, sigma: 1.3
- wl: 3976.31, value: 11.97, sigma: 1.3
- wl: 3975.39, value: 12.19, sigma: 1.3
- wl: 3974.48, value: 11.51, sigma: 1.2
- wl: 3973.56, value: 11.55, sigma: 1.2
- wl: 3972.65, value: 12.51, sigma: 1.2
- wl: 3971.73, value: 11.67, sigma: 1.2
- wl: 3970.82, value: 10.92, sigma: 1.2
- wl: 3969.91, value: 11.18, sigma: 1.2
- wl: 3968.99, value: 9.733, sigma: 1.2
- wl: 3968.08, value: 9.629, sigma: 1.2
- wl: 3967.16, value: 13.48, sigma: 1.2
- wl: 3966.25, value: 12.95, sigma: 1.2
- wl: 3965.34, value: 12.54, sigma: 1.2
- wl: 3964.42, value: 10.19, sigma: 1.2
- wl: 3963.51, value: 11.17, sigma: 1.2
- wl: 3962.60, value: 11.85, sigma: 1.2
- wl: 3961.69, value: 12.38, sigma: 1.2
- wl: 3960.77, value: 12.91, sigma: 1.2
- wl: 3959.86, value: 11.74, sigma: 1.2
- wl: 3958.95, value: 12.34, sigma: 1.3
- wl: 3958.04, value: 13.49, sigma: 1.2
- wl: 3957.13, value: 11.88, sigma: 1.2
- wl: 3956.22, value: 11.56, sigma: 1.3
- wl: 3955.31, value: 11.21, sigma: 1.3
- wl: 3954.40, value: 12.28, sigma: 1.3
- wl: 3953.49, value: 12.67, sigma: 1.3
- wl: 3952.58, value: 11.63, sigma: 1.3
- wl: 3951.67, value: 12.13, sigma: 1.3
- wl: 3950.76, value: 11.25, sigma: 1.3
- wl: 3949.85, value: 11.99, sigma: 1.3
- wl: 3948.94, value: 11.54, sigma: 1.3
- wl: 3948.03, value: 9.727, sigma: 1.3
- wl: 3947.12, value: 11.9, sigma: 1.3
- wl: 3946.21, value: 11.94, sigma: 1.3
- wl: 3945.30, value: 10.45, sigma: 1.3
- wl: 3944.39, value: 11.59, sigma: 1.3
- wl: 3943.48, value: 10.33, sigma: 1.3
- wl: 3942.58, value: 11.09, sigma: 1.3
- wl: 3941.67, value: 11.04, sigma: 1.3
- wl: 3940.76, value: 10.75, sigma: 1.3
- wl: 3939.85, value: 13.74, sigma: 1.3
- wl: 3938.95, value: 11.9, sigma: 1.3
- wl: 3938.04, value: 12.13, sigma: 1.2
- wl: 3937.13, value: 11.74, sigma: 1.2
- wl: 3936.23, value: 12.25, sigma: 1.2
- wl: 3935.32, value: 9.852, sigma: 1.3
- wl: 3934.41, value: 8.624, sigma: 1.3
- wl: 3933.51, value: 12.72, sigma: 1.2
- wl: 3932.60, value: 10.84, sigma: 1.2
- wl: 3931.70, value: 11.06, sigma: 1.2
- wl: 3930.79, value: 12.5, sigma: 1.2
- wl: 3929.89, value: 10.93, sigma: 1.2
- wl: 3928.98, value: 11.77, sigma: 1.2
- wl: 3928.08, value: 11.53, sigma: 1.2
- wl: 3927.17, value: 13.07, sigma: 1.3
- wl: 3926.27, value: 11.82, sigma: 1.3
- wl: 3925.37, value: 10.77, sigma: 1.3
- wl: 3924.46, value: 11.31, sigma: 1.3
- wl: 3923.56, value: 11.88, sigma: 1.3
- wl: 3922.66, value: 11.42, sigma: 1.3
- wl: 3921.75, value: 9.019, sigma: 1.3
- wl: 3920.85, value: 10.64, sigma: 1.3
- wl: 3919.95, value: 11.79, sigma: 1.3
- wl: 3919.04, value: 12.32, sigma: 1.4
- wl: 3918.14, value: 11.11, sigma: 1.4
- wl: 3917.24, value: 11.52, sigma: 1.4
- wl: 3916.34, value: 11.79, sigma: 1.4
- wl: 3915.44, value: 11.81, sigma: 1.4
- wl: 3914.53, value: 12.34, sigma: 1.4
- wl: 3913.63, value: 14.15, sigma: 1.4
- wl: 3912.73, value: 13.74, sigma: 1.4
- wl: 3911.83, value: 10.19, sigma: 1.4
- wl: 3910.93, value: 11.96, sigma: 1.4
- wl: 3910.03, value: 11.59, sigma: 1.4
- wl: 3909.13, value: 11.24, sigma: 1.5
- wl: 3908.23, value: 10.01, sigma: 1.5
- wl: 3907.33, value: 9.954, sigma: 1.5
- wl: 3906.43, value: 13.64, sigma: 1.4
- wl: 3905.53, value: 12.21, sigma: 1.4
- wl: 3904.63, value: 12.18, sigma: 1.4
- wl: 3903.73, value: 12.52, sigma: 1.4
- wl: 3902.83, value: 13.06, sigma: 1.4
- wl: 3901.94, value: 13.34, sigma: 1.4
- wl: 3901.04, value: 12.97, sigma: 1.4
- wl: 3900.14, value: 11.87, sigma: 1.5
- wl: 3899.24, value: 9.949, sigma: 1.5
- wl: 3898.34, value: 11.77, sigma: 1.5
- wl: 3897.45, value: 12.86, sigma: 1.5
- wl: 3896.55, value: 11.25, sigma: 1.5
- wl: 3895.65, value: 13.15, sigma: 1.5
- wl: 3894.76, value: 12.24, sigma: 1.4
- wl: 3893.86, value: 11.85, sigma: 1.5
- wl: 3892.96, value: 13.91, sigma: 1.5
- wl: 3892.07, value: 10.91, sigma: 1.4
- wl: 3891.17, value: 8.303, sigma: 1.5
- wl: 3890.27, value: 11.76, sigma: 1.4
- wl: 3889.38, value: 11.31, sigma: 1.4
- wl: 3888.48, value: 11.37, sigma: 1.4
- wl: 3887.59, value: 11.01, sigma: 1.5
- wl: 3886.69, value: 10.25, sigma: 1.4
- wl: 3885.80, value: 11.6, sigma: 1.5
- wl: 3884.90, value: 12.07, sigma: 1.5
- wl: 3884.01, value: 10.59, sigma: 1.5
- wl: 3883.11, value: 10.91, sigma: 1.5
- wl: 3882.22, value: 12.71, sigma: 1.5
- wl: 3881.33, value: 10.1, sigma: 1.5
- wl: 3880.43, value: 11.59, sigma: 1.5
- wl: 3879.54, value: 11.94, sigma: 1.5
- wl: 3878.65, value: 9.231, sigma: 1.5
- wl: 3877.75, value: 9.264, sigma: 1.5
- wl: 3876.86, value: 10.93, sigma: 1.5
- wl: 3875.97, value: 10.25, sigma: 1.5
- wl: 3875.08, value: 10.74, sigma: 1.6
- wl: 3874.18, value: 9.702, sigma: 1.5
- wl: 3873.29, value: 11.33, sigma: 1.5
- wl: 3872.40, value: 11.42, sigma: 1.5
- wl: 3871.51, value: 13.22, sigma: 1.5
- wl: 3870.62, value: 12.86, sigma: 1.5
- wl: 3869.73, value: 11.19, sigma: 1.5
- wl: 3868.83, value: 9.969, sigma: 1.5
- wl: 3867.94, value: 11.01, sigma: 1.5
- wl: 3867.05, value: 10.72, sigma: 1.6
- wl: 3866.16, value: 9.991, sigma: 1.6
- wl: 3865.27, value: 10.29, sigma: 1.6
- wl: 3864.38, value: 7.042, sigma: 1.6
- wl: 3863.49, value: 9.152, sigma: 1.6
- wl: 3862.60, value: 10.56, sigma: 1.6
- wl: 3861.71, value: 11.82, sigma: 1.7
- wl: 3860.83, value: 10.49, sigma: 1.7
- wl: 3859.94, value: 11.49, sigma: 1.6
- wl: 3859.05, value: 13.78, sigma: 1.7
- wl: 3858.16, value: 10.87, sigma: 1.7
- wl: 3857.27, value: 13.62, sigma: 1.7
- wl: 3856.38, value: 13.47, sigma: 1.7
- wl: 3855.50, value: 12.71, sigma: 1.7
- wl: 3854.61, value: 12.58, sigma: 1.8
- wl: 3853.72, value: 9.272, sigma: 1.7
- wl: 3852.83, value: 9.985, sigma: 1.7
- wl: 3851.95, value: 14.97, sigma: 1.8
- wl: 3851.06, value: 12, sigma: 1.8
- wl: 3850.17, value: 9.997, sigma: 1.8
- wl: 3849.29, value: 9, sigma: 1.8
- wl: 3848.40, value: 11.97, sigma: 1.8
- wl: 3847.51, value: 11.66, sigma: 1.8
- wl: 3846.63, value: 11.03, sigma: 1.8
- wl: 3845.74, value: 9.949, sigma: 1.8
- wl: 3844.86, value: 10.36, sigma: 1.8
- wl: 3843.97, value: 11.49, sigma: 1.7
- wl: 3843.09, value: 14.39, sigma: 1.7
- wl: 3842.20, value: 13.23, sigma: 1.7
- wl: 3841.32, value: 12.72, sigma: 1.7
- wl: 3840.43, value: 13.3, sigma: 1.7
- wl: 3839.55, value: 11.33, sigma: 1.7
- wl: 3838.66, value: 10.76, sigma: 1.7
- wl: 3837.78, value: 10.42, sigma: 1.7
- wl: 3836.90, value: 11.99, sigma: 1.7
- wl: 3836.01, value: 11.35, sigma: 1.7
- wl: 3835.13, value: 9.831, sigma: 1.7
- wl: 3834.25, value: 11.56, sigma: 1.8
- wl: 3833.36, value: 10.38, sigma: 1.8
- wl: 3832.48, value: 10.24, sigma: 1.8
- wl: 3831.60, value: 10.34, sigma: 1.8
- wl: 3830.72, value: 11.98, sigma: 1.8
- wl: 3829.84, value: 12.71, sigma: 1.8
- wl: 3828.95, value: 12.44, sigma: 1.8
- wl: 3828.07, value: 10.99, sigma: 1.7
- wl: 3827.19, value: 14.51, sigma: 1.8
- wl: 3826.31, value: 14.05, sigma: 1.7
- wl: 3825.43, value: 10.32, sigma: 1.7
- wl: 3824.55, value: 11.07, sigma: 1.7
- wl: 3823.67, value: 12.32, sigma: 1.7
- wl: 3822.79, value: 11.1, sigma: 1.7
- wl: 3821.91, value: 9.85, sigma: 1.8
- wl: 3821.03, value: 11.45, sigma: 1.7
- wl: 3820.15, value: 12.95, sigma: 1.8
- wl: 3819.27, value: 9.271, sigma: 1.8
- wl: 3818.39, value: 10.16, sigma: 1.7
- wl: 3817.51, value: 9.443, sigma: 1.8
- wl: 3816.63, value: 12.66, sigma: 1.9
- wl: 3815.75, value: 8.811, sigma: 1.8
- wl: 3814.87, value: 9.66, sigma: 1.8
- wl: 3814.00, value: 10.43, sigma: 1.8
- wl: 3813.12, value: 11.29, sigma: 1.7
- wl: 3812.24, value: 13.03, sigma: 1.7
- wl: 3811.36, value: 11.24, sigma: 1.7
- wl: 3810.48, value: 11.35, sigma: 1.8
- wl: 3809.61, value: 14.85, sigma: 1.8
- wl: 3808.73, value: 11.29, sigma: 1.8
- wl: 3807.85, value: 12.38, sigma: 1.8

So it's -0.31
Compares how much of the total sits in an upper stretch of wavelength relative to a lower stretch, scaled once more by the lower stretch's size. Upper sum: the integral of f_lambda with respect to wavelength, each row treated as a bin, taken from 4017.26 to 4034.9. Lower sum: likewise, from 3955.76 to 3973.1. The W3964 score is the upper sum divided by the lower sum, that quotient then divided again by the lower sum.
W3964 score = 0.0064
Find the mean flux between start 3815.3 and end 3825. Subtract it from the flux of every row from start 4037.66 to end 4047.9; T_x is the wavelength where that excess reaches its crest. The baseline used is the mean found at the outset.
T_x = 4040.92 angstrom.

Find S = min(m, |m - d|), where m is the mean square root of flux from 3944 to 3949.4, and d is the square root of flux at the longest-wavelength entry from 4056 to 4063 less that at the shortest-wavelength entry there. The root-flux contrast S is 3.14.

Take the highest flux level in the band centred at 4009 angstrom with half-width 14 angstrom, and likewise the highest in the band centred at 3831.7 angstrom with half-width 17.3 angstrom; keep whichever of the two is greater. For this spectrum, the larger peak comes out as 17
